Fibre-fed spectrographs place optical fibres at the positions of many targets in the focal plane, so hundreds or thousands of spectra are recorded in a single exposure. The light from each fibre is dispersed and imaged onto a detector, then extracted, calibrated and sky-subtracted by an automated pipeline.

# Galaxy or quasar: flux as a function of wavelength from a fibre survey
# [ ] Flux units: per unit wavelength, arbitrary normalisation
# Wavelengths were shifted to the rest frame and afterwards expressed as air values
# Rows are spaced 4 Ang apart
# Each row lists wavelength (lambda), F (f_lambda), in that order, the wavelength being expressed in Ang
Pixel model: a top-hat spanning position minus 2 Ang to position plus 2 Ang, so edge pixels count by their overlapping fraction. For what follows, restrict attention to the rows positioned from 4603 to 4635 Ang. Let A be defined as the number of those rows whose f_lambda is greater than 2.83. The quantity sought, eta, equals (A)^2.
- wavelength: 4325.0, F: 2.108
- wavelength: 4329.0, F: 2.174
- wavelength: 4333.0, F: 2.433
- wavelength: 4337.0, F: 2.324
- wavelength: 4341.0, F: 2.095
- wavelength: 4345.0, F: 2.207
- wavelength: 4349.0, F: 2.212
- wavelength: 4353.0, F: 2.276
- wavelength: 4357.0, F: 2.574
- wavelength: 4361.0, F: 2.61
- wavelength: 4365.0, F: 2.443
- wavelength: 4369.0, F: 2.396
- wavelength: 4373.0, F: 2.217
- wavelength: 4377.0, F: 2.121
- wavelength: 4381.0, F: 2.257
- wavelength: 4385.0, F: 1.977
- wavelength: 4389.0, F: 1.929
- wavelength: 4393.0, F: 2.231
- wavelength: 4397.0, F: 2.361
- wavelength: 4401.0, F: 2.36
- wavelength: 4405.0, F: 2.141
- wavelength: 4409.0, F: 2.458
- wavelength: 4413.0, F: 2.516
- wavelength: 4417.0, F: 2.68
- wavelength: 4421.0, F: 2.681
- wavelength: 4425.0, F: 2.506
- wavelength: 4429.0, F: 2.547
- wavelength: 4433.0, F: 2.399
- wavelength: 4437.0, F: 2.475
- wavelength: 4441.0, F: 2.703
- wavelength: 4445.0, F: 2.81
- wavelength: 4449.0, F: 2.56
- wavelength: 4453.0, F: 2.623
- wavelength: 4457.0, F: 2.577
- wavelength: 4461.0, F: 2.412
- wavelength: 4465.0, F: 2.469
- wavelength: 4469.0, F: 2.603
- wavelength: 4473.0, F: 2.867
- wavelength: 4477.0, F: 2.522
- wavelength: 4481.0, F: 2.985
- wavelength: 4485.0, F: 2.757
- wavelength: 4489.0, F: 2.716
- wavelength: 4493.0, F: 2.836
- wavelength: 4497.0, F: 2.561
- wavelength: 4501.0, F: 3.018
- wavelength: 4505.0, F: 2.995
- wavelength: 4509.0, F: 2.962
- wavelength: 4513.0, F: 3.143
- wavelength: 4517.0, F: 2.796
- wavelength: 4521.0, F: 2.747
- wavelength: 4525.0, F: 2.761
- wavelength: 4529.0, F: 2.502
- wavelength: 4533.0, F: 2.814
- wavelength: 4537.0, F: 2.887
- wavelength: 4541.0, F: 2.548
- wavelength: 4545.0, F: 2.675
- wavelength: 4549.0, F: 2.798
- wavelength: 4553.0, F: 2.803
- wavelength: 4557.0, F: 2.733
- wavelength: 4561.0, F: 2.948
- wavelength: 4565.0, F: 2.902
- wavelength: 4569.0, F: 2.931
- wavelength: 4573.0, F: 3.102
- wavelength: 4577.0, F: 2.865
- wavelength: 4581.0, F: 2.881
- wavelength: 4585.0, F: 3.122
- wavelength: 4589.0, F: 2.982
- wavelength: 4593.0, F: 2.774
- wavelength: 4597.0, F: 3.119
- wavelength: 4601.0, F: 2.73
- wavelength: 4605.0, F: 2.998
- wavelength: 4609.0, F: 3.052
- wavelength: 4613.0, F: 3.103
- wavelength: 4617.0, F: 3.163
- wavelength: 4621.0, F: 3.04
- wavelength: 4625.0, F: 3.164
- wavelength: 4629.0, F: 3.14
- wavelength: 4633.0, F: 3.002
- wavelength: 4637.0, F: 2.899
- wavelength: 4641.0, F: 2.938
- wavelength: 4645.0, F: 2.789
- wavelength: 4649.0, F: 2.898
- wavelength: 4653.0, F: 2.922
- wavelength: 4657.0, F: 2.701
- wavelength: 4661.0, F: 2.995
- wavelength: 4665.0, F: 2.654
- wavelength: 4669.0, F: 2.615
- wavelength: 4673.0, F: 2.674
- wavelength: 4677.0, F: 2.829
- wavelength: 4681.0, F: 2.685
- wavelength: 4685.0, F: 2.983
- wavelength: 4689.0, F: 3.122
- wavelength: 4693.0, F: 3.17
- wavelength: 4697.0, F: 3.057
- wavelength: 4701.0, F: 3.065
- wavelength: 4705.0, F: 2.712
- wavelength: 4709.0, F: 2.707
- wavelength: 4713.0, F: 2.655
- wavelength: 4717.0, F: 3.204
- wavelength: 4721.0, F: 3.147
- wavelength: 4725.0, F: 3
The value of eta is 64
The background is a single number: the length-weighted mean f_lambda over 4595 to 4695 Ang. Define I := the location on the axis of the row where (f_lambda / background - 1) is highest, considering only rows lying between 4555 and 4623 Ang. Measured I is 4617.0 Ang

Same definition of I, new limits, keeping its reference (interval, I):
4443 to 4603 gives 4513.0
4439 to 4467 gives 4445.0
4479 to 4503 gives 4501.0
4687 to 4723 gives 4717.0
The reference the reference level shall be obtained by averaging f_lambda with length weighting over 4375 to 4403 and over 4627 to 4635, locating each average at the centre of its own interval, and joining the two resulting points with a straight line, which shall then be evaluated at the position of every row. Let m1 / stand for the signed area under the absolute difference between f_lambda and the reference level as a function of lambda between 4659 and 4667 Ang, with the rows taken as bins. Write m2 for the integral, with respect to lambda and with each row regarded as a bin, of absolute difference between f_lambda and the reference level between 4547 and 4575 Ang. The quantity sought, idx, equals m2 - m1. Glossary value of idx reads 0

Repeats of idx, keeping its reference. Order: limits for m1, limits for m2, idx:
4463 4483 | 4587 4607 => -1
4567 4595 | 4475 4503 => 3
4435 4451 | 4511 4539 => 1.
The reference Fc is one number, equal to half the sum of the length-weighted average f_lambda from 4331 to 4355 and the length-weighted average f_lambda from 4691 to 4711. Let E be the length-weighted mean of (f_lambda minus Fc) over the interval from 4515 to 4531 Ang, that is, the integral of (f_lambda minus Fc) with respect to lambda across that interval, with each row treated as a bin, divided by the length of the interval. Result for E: 0.1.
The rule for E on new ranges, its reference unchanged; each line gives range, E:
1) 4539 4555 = 0.1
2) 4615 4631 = 0.5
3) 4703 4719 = 0.2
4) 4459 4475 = 0.0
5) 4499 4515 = 0.4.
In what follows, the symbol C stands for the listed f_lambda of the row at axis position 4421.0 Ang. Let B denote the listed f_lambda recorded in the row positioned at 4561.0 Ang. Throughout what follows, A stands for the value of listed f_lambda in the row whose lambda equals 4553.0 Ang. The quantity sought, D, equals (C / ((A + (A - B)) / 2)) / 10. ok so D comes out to 0.20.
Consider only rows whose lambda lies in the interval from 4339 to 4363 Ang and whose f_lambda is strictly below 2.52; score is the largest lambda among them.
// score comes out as 4353.0 Ang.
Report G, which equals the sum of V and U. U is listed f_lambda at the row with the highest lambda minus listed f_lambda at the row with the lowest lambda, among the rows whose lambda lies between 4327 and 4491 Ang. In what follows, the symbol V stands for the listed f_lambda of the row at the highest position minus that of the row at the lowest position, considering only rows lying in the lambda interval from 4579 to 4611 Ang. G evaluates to 0.7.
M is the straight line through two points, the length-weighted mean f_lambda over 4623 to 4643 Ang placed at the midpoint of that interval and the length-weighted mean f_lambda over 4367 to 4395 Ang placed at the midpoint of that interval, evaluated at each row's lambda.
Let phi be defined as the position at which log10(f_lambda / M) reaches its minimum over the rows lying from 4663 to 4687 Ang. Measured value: 4669.0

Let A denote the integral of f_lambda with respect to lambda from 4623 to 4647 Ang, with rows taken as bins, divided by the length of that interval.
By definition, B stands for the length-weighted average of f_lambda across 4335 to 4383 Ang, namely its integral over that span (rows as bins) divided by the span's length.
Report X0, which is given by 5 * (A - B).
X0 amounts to 3.4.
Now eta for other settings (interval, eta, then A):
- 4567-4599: 49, 7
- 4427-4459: 0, 0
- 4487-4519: 25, 5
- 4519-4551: 1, 1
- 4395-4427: 0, 0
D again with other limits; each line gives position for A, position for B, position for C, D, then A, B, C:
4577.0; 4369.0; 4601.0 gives 0.16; 2.865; 2.396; 2.73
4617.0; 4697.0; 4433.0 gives 0.15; 3.163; 3.057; 2.399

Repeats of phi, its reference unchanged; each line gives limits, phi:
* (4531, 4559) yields 4541.0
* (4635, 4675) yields 4669.0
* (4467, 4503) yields 4497.0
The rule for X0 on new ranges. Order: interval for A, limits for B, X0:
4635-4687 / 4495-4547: 0.1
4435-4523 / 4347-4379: 1.9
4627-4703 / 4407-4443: 1.8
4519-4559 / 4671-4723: -1.0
